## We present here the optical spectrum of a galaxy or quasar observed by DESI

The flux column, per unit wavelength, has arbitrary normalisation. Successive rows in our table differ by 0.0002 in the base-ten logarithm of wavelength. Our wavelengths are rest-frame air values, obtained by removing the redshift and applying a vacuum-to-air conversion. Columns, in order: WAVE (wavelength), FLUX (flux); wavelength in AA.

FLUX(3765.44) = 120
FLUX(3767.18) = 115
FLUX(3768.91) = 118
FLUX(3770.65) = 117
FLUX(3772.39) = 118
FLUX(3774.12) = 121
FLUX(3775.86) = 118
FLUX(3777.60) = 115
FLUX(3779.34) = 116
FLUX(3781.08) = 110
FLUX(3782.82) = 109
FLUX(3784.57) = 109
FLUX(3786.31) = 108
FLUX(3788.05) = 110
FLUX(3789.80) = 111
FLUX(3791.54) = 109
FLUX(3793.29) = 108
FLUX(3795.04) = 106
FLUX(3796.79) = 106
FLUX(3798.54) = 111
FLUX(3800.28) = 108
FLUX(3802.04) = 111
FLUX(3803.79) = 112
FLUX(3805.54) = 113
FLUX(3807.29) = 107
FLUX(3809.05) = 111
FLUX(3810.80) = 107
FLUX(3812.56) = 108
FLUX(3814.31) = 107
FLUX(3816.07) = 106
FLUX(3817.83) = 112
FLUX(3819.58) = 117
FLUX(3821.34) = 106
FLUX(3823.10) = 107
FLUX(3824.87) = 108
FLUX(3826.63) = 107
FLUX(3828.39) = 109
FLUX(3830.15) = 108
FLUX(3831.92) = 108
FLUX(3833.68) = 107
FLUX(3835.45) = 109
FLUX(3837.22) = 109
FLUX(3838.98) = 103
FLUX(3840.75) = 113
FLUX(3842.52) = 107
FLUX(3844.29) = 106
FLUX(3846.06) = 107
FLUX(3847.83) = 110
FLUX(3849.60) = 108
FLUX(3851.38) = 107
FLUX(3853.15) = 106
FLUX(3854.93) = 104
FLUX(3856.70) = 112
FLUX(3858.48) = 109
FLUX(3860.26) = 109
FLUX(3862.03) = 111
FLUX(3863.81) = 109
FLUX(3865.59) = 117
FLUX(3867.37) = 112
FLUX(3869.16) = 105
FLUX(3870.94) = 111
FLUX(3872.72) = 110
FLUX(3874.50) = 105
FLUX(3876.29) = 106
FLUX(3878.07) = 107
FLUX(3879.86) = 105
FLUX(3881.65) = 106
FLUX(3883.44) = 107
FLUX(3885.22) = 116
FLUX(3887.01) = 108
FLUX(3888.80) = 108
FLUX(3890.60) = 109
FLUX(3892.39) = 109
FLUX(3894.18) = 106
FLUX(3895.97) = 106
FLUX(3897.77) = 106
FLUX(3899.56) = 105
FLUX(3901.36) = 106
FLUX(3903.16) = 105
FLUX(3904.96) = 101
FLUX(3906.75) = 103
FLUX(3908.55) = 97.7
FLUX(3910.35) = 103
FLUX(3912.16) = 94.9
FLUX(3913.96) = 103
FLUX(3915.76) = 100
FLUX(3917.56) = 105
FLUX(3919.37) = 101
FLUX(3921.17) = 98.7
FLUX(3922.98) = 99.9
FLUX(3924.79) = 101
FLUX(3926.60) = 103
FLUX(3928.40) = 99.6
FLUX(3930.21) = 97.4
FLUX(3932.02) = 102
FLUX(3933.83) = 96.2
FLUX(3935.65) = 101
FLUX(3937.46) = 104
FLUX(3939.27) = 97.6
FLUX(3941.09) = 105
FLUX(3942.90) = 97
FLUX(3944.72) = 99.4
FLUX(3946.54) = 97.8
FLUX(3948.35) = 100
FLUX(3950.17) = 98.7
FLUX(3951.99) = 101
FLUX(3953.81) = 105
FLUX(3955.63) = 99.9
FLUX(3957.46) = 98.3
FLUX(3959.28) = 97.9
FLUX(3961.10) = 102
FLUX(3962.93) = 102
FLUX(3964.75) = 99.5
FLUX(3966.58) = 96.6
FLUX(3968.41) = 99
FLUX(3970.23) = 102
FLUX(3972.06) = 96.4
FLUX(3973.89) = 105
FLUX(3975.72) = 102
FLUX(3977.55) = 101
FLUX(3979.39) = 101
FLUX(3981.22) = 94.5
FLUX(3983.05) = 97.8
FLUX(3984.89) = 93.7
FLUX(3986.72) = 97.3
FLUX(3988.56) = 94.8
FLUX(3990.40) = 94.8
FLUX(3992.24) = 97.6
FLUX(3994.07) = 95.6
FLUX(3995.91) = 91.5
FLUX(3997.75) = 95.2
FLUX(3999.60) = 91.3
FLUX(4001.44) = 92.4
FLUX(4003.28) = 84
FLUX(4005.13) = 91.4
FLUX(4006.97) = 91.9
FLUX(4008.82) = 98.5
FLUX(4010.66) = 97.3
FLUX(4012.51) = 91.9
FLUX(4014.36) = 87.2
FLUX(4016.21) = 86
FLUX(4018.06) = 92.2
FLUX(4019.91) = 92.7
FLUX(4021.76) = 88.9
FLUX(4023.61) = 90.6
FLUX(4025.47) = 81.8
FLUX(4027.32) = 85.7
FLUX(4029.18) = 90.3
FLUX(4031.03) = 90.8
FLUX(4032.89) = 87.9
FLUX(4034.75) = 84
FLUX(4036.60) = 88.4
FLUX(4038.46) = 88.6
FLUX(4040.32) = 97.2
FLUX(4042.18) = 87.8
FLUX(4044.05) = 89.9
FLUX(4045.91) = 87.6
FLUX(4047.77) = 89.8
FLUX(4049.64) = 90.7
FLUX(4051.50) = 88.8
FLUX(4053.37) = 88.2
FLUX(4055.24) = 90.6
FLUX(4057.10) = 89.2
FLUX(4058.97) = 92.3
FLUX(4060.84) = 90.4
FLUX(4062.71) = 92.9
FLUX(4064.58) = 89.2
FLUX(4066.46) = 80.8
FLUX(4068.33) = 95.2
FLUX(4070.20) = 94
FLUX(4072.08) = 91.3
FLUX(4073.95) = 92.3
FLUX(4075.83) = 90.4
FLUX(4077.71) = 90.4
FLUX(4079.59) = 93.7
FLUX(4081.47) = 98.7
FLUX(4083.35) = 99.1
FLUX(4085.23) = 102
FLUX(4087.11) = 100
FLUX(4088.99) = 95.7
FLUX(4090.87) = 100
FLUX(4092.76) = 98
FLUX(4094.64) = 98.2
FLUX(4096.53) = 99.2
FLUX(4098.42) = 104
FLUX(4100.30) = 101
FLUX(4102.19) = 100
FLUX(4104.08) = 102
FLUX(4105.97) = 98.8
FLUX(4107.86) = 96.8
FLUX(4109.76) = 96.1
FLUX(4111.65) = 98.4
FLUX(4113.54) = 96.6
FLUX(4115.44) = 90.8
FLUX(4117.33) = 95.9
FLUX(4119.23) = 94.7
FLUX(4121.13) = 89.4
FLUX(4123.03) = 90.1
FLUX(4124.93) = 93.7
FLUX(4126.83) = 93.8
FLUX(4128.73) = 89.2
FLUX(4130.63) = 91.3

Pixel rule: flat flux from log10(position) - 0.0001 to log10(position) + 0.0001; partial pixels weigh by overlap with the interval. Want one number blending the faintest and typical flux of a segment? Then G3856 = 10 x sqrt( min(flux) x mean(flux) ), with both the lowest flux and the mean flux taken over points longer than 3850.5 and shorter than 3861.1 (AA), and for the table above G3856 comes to 1059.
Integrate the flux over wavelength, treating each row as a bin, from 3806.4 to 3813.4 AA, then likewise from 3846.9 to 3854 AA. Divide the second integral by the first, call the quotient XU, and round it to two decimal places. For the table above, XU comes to 1.01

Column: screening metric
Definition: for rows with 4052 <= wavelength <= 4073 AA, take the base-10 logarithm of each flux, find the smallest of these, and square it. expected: 3.64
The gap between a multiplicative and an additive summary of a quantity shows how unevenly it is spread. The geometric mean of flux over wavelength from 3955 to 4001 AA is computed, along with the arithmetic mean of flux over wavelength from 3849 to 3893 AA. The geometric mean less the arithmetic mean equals -11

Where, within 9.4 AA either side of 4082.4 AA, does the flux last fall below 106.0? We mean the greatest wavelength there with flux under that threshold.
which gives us 4090.87 AA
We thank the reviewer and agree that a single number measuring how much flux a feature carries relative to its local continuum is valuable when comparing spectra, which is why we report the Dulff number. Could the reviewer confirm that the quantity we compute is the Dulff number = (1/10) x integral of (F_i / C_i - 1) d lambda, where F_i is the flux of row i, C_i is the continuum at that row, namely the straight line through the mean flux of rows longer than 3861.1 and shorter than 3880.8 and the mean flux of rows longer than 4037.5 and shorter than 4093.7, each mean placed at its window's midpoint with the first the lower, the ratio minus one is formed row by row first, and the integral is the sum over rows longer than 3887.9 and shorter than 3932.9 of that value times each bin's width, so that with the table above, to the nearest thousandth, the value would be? -0.119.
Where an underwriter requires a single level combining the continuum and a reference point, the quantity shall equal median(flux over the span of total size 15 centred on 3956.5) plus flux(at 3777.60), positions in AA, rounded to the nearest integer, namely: 215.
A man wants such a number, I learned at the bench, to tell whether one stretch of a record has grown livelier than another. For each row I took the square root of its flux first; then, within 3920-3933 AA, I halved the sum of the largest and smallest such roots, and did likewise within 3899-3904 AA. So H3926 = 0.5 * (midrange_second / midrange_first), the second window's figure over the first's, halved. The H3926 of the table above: 0.513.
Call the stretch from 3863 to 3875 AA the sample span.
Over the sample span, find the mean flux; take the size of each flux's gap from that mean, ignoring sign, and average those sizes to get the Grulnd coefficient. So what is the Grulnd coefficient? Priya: 3.0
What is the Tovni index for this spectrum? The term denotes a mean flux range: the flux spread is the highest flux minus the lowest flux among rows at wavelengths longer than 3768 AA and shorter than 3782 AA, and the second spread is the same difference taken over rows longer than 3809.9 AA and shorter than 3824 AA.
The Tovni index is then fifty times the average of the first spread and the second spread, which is 550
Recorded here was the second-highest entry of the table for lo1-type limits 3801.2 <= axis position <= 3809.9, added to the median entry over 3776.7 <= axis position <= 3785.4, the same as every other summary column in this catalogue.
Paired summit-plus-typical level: 222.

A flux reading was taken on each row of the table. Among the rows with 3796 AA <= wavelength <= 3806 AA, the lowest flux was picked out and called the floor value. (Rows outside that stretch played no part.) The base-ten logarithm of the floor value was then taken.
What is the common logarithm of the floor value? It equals 2.03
